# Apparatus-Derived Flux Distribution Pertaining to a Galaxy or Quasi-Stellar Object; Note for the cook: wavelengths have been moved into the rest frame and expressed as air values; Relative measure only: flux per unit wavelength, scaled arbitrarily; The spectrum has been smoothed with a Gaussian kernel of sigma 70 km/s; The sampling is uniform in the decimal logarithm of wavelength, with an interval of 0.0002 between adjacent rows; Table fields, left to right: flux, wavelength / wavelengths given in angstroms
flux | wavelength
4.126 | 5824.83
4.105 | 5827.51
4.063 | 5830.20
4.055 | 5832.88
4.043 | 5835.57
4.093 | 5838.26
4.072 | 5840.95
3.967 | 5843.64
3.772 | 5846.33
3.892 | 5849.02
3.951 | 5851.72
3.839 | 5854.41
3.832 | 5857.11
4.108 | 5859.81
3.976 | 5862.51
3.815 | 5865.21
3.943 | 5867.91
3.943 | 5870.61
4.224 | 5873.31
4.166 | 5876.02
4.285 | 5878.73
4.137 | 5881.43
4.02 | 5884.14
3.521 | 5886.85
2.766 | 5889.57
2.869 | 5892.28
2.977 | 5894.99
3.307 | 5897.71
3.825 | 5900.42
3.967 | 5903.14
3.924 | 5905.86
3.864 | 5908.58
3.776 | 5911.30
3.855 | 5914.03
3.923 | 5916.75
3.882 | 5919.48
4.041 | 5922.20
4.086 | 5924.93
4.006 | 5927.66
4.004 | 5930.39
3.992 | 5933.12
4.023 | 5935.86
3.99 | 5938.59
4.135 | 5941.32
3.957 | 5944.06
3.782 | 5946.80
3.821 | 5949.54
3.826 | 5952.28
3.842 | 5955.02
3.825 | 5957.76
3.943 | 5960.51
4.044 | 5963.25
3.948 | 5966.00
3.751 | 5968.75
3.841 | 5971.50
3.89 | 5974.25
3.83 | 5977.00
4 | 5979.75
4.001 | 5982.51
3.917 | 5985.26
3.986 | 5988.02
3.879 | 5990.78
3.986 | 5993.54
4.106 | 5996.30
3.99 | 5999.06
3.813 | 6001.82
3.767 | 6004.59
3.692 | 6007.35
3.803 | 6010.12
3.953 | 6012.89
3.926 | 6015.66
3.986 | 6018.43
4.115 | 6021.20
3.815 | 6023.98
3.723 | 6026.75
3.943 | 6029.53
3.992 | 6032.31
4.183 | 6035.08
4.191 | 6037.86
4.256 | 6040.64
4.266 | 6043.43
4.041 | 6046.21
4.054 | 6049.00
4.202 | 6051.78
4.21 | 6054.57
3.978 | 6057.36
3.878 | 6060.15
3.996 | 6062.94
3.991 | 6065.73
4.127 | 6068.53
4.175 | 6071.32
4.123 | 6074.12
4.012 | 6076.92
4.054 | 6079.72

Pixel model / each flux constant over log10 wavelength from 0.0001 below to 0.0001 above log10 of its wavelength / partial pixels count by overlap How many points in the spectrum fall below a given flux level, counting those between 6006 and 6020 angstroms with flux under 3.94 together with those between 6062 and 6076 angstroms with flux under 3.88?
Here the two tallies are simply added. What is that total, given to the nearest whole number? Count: 3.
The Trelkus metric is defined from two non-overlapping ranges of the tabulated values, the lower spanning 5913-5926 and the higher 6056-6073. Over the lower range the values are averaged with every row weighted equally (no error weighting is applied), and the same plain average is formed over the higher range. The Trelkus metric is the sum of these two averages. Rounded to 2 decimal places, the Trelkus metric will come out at 7.98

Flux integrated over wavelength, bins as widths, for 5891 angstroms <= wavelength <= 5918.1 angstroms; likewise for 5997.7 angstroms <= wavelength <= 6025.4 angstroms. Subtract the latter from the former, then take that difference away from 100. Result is 109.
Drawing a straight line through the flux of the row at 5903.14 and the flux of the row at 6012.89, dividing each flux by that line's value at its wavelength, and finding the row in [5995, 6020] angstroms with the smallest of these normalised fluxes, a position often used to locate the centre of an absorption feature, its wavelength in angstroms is 6007.35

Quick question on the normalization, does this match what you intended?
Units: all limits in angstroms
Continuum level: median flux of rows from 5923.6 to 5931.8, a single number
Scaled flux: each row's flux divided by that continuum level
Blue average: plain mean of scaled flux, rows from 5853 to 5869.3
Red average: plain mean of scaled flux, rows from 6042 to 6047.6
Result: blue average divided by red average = 0.944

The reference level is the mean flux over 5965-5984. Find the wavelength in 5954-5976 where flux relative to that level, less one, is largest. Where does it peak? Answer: 5963.25 angstroms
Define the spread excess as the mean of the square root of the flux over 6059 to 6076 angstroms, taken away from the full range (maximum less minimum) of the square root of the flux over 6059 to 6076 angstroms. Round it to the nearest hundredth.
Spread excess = -1.94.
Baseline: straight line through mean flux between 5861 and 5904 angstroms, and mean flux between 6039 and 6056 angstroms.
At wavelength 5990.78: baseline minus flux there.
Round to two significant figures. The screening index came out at 0.14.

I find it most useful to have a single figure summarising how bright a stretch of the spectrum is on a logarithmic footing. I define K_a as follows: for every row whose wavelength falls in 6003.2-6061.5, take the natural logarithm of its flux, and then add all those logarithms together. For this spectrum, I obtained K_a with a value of 29.1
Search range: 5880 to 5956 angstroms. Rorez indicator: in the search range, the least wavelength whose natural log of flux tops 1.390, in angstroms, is 5881.43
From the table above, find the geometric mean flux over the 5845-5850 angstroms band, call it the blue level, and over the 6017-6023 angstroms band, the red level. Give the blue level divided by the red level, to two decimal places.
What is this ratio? 0.95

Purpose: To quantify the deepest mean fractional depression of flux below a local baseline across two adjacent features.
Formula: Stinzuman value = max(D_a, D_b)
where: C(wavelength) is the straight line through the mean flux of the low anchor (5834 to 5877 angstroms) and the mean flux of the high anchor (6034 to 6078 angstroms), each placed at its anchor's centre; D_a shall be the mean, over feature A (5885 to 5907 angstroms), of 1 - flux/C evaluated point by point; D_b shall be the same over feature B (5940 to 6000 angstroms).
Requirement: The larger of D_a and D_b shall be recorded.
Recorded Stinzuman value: 0.15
